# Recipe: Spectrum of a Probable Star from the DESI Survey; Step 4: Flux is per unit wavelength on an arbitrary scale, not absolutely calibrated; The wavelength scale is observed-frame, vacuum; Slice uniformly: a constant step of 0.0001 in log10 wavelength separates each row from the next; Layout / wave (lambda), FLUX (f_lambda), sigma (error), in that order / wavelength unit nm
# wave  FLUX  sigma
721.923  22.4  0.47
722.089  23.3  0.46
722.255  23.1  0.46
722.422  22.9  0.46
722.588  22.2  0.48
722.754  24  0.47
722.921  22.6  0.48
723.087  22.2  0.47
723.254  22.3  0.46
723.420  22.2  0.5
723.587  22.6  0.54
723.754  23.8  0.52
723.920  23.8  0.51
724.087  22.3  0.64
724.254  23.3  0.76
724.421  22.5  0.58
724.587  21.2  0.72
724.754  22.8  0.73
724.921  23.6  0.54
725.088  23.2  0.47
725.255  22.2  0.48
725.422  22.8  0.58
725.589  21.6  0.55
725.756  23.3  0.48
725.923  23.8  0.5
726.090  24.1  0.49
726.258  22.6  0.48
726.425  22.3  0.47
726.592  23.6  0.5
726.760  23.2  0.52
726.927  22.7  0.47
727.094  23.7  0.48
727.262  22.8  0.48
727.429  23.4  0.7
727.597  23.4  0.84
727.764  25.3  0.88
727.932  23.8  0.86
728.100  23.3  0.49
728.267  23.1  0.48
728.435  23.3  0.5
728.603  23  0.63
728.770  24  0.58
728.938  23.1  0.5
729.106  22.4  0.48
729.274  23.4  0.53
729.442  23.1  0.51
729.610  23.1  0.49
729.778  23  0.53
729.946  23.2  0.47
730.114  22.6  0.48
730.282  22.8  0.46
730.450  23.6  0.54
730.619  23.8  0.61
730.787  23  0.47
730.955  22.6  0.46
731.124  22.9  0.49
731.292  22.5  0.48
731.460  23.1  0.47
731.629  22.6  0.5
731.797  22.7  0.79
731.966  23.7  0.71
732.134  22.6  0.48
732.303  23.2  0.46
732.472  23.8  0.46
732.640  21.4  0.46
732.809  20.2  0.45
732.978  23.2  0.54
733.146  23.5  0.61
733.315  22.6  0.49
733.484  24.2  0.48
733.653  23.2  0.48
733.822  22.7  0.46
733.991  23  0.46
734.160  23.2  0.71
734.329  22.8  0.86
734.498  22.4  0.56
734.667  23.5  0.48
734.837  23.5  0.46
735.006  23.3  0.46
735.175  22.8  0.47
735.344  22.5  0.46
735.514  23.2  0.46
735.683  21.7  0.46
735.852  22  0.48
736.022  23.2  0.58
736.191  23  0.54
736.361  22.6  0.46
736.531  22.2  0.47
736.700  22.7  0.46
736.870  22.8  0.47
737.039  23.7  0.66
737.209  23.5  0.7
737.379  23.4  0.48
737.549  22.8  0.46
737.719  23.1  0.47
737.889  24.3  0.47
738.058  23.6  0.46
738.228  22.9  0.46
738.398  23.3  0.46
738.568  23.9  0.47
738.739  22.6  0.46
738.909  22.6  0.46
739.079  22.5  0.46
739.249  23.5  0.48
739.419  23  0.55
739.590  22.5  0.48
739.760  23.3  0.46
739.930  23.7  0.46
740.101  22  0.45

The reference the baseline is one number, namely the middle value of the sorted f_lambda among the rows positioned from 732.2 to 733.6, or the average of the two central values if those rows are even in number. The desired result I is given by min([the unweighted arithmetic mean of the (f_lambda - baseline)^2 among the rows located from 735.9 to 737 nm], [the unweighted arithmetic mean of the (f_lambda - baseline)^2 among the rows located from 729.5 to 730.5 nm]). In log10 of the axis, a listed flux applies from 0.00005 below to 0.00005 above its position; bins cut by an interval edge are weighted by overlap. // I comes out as 0.12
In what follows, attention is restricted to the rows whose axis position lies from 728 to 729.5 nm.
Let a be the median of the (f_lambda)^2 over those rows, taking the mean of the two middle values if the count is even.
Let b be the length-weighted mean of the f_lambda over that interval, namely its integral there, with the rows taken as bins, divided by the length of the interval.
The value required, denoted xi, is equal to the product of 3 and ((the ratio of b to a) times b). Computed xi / 3.03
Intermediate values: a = 534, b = 23.2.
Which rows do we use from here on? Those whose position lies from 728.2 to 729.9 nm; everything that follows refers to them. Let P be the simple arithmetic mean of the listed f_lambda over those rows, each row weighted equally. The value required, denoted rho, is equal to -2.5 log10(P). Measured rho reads -3.41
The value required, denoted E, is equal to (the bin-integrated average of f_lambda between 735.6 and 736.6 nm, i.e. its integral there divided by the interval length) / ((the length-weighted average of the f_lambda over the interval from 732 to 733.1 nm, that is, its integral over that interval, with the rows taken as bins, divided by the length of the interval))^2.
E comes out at 0.0443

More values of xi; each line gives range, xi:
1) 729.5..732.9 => 2.97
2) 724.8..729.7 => 3.00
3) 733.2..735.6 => 2.99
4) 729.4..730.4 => 2.99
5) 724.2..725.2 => 2.93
